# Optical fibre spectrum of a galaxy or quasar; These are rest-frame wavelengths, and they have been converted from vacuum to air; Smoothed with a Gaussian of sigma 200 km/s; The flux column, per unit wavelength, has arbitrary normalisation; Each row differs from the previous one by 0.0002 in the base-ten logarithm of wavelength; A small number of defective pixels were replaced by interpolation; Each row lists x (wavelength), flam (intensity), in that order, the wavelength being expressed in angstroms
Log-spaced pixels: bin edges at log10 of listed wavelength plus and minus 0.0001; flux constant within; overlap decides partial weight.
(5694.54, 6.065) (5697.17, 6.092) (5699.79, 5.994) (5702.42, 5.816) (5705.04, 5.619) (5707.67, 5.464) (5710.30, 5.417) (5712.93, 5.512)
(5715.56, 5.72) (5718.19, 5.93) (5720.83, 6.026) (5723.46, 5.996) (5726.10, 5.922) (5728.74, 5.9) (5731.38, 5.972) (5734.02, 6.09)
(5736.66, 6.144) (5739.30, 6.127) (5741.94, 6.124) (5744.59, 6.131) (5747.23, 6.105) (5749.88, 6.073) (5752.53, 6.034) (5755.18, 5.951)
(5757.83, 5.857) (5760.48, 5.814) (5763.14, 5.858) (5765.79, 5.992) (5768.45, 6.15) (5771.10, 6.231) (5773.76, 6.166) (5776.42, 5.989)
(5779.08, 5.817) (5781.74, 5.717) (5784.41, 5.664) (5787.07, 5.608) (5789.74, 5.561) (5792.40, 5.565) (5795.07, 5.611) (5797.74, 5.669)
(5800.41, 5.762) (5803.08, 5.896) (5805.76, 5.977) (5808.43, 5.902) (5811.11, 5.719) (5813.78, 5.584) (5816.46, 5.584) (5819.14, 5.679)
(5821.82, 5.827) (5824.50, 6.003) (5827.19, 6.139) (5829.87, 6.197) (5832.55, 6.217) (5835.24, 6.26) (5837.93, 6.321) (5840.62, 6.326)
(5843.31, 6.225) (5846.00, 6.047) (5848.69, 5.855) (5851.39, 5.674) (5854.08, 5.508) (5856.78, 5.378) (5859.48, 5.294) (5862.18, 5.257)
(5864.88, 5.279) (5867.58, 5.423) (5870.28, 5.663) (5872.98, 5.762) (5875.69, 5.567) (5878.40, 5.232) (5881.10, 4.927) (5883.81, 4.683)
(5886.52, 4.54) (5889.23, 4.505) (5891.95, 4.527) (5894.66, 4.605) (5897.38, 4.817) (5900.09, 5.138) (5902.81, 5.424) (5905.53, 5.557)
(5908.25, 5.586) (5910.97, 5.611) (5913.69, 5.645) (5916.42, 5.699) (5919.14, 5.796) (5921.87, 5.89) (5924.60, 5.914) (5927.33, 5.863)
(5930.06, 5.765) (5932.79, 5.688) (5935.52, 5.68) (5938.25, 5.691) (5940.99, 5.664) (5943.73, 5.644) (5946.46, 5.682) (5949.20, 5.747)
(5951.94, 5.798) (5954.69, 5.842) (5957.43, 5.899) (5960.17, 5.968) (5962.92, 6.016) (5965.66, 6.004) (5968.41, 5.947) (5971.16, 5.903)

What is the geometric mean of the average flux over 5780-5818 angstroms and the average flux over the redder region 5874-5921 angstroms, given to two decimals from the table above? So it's 5.43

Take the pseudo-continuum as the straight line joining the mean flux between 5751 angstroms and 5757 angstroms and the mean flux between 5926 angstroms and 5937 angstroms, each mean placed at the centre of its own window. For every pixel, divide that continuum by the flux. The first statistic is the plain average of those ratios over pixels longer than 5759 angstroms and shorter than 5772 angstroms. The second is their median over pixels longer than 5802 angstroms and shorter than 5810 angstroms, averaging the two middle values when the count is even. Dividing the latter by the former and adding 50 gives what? 51.0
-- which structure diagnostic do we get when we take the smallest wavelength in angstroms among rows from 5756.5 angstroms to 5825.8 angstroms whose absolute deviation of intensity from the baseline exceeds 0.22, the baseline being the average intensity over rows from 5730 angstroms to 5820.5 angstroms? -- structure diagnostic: 5768.45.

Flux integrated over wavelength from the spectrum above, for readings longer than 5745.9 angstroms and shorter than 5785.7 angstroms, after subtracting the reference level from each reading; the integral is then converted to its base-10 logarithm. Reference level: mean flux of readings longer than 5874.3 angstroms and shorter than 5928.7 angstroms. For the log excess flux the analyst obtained 1.4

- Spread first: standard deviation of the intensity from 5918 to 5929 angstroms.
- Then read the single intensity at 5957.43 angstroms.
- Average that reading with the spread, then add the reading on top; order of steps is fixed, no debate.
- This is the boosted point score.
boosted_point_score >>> 8.87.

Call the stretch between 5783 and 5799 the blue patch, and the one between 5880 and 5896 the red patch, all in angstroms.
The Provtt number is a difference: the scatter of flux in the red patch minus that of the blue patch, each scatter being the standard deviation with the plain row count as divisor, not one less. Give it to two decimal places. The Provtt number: 0.10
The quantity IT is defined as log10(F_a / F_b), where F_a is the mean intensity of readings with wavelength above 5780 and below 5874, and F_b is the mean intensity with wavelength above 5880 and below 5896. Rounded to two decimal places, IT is 0.10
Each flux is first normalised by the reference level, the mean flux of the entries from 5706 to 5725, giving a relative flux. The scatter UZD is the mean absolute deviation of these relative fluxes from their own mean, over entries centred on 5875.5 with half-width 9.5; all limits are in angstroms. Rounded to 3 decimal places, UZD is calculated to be 0.056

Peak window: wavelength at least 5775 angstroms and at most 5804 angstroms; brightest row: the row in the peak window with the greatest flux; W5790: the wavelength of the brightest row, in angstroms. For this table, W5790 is 5776.42 angstroms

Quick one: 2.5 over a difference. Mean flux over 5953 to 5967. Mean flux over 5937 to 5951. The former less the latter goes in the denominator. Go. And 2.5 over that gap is 10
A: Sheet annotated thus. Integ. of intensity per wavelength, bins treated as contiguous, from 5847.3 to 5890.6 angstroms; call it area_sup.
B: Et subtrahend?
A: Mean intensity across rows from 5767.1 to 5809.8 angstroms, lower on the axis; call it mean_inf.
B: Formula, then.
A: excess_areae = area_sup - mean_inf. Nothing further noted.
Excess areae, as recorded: 223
